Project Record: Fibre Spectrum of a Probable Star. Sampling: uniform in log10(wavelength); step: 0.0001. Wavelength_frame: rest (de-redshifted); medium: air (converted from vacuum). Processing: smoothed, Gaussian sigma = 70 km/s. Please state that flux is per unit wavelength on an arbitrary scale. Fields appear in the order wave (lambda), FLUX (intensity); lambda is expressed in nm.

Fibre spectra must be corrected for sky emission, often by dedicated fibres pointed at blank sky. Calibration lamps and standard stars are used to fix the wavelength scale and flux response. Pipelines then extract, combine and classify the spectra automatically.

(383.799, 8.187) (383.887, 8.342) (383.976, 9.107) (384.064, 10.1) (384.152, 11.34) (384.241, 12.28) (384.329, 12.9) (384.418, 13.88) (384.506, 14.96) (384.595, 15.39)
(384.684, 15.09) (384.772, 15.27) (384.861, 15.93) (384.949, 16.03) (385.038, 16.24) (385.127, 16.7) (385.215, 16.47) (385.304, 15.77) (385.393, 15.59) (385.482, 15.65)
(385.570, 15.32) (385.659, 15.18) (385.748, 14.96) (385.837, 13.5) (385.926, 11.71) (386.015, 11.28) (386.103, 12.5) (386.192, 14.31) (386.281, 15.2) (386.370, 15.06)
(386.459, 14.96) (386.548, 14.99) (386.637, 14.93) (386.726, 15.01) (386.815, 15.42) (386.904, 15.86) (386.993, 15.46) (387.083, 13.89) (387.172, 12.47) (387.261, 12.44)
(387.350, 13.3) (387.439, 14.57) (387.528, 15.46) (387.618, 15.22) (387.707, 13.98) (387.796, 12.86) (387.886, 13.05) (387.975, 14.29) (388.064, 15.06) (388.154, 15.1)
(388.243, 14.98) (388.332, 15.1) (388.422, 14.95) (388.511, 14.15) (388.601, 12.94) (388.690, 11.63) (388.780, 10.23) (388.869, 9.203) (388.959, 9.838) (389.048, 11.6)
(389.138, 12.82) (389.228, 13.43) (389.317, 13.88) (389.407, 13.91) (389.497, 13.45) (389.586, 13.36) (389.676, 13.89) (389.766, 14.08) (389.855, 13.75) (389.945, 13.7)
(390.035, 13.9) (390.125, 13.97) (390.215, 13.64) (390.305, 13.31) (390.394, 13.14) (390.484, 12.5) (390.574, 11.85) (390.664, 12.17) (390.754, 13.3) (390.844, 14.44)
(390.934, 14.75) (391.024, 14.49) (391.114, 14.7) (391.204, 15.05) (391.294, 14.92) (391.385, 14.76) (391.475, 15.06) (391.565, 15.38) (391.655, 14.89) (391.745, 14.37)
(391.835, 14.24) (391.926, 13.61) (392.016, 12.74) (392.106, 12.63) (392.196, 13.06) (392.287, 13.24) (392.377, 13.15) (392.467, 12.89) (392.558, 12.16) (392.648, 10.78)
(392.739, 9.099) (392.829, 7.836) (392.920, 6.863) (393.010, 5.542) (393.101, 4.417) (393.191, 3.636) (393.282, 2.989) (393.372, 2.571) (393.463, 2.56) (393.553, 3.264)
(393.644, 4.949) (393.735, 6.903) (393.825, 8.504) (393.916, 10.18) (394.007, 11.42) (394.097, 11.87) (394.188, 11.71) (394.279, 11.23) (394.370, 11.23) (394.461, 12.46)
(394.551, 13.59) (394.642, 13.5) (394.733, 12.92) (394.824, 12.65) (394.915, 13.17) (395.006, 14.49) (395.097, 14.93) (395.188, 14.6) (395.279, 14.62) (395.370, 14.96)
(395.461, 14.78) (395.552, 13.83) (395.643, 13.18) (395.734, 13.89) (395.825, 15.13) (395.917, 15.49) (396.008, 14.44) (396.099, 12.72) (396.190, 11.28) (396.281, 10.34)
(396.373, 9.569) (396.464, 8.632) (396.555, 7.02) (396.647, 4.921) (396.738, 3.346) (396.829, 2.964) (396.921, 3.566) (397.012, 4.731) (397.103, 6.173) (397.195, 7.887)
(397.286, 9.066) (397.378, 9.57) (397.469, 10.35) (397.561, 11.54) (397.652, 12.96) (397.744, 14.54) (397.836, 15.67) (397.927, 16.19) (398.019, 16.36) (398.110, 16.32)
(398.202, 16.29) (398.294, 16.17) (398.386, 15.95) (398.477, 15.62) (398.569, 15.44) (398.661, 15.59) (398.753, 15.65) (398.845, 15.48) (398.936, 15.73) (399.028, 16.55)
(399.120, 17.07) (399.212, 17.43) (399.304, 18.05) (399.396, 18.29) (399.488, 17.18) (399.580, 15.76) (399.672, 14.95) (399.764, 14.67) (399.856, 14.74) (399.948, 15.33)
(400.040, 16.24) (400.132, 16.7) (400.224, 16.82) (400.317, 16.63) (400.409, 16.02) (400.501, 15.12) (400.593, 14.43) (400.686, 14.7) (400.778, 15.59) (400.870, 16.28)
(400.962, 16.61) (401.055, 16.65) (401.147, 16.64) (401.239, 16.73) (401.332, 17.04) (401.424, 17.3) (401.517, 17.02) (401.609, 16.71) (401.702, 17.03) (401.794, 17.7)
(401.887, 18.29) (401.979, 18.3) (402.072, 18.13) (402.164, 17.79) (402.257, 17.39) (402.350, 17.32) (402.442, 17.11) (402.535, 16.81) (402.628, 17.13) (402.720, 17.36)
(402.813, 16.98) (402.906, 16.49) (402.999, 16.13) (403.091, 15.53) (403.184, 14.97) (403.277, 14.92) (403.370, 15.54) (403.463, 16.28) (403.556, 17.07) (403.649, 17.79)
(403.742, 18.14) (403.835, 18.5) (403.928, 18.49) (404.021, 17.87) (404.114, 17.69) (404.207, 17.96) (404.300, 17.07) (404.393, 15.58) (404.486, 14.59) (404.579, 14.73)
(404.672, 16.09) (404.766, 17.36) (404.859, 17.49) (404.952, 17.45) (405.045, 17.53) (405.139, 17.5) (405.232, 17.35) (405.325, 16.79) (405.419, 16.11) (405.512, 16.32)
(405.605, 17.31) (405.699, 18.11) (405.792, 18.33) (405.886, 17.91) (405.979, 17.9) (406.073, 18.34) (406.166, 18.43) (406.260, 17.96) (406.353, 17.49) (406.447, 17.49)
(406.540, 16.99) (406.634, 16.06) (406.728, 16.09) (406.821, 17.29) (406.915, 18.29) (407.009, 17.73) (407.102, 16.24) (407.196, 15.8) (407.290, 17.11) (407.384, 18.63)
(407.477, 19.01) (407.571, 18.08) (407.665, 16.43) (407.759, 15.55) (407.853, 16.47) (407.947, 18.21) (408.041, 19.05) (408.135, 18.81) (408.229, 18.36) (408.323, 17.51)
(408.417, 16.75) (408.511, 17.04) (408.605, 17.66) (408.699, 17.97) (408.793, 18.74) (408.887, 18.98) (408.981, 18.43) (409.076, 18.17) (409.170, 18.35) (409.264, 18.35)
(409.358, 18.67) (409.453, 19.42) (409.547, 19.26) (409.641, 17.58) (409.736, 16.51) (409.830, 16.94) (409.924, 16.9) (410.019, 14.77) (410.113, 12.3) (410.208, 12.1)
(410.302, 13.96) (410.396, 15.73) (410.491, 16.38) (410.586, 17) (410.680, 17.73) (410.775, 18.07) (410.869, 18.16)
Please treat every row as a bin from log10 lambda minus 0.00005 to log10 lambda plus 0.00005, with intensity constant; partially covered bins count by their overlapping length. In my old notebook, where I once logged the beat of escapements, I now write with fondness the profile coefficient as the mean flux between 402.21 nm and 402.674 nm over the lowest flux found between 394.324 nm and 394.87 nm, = 1.53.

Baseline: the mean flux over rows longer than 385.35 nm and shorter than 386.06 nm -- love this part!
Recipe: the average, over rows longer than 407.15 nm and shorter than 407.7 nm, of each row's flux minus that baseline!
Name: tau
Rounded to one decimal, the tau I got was 3.4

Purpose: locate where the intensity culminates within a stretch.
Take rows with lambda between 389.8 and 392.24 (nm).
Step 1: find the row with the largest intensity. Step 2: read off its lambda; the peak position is 391.565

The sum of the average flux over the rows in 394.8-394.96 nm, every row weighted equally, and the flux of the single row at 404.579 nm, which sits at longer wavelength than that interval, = 28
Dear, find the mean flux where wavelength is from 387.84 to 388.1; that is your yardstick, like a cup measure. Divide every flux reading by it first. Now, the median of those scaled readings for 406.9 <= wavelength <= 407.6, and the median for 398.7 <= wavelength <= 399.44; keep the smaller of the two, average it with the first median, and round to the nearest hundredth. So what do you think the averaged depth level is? 1.23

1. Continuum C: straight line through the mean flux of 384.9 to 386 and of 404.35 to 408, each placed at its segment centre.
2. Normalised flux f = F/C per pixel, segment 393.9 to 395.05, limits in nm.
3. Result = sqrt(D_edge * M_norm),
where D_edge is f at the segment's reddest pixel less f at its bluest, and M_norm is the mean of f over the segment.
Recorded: 0.45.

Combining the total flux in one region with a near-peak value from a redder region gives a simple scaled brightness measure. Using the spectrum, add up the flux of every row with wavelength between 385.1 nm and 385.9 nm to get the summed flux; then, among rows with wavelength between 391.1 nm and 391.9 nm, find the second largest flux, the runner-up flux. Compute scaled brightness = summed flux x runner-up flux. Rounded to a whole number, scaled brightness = 2095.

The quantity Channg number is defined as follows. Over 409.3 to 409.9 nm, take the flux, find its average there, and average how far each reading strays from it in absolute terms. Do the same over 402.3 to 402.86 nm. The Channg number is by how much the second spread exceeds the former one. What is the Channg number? -0.90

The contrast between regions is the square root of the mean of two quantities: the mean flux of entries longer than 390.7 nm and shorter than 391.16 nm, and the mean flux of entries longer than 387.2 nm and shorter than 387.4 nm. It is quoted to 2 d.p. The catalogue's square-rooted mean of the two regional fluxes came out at 3.69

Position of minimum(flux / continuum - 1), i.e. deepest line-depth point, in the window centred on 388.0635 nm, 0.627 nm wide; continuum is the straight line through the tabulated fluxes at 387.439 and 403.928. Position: 387.796 nm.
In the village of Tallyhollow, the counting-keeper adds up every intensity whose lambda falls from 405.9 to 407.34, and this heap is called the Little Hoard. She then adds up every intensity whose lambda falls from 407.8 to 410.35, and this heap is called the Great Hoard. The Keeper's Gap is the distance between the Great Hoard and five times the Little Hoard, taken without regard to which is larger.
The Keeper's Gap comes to 829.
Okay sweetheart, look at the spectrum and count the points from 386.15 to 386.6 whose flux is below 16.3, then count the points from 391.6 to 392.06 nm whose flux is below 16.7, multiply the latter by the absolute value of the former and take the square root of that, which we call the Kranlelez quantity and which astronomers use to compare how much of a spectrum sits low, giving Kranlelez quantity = 5.0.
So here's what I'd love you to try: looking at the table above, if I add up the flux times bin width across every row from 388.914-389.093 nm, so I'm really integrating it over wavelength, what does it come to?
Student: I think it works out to 1.9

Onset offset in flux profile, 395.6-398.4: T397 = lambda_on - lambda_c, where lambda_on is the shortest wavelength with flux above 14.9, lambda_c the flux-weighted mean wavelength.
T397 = -1.28 nm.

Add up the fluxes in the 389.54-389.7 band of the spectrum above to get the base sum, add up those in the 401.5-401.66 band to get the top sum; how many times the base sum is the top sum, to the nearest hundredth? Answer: 1.24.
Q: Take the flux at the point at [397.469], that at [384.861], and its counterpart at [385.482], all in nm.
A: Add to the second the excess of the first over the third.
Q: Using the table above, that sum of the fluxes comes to 11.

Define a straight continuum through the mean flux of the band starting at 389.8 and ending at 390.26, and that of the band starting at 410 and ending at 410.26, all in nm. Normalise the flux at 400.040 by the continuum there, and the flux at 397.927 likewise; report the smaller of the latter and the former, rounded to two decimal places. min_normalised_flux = 1.20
